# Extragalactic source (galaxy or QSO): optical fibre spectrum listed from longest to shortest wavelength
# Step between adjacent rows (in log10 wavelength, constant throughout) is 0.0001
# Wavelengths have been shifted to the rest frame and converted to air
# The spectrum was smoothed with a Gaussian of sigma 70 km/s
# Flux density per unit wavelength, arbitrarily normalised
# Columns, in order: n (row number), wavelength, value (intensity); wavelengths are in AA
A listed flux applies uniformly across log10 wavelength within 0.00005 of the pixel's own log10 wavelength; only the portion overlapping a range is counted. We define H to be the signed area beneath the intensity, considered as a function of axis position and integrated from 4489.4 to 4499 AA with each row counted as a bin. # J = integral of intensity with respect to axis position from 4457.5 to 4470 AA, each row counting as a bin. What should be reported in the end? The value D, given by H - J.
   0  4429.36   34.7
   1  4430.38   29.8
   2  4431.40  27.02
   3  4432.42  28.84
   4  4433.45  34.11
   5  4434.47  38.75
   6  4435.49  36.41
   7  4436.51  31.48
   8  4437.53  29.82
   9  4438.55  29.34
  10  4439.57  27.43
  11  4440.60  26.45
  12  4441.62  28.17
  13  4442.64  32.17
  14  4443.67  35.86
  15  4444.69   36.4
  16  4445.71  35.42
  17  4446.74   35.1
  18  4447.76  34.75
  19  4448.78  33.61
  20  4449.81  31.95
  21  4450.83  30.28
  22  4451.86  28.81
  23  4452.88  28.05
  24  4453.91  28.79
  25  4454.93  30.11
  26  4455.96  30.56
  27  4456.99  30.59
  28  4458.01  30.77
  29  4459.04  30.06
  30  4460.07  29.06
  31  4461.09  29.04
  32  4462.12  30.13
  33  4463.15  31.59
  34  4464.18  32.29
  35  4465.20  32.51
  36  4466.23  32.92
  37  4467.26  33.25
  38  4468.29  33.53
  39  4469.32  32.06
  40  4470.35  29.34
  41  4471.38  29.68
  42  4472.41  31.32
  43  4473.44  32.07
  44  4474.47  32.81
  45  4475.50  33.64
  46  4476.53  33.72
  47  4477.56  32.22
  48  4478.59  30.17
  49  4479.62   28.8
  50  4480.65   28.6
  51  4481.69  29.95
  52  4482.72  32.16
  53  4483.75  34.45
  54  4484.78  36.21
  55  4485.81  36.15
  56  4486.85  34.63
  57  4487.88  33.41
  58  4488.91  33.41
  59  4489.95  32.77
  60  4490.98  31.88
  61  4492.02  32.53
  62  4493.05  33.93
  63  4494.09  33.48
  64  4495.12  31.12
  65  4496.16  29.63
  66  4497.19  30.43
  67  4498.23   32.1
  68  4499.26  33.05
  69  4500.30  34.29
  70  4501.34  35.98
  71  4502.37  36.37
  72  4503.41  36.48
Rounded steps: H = 307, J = 393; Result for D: -85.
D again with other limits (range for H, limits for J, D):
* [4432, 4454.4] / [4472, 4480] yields 460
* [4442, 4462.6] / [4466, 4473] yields 428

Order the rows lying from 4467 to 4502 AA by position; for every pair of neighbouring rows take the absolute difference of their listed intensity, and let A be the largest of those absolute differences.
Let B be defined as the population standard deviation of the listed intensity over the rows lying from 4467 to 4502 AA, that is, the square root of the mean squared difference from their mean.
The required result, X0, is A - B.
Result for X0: 0.7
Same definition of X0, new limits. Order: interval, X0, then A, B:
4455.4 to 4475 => 1.3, 2.7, 1.4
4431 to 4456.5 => 1.9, 5.3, 3.4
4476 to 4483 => 0.4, 2.2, 1.8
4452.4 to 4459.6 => 0.4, 1.3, 1.0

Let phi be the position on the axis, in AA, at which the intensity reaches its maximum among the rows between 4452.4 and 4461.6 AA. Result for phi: 4458.01 AA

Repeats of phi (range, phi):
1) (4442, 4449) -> 4444.69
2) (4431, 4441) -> 4434.47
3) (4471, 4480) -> 4476.53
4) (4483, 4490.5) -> 4484.78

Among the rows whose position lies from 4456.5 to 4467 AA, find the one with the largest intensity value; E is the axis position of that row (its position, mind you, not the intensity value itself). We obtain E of 4466.23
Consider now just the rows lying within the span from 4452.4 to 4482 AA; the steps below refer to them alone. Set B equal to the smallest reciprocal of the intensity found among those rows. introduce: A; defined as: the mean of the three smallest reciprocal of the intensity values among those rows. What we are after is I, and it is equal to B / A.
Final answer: 0.9973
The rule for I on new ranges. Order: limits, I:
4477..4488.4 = 0.9845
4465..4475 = 0.9911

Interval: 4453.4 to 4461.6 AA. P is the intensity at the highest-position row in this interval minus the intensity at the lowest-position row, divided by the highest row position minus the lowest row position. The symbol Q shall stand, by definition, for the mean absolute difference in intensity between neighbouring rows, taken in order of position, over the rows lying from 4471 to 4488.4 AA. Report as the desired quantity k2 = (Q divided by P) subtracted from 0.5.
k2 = -35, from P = 0.03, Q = 1.22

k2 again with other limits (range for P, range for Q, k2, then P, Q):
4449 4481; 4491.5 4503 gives 12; -0.11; 1.24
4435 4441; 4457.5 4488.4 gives 1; -1.95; 1.05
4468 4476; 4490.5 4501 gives -80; 0.02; 1.22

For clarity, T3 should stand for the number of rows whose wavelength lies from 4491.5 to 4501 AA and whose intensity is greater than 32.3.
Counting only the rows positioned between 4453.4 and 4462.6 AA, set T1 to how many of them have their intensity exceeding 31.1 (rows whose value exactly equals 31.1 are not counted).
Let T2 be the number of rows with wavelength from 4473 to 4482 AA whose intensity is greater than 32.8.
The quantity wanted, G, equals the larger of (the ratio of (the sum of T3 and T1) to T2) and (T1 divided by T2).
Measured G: 1.7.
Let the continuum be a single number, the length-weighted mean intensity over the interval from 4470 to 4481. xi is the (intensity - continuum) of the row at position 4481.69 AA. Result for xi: -1.3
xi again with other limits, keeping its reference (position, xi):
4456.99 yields -0.6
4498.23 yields 0.9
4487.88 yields 2.2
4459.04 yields -1.1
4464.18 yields 1.1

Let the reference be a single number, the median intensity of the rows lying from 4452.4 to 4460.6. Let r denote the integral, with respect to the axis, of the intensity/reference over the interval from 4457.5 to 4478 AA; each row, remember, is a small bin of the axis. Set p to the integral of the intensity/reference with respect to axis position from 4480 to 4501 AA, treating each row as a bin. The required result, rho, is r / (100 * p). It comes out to 0.0094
